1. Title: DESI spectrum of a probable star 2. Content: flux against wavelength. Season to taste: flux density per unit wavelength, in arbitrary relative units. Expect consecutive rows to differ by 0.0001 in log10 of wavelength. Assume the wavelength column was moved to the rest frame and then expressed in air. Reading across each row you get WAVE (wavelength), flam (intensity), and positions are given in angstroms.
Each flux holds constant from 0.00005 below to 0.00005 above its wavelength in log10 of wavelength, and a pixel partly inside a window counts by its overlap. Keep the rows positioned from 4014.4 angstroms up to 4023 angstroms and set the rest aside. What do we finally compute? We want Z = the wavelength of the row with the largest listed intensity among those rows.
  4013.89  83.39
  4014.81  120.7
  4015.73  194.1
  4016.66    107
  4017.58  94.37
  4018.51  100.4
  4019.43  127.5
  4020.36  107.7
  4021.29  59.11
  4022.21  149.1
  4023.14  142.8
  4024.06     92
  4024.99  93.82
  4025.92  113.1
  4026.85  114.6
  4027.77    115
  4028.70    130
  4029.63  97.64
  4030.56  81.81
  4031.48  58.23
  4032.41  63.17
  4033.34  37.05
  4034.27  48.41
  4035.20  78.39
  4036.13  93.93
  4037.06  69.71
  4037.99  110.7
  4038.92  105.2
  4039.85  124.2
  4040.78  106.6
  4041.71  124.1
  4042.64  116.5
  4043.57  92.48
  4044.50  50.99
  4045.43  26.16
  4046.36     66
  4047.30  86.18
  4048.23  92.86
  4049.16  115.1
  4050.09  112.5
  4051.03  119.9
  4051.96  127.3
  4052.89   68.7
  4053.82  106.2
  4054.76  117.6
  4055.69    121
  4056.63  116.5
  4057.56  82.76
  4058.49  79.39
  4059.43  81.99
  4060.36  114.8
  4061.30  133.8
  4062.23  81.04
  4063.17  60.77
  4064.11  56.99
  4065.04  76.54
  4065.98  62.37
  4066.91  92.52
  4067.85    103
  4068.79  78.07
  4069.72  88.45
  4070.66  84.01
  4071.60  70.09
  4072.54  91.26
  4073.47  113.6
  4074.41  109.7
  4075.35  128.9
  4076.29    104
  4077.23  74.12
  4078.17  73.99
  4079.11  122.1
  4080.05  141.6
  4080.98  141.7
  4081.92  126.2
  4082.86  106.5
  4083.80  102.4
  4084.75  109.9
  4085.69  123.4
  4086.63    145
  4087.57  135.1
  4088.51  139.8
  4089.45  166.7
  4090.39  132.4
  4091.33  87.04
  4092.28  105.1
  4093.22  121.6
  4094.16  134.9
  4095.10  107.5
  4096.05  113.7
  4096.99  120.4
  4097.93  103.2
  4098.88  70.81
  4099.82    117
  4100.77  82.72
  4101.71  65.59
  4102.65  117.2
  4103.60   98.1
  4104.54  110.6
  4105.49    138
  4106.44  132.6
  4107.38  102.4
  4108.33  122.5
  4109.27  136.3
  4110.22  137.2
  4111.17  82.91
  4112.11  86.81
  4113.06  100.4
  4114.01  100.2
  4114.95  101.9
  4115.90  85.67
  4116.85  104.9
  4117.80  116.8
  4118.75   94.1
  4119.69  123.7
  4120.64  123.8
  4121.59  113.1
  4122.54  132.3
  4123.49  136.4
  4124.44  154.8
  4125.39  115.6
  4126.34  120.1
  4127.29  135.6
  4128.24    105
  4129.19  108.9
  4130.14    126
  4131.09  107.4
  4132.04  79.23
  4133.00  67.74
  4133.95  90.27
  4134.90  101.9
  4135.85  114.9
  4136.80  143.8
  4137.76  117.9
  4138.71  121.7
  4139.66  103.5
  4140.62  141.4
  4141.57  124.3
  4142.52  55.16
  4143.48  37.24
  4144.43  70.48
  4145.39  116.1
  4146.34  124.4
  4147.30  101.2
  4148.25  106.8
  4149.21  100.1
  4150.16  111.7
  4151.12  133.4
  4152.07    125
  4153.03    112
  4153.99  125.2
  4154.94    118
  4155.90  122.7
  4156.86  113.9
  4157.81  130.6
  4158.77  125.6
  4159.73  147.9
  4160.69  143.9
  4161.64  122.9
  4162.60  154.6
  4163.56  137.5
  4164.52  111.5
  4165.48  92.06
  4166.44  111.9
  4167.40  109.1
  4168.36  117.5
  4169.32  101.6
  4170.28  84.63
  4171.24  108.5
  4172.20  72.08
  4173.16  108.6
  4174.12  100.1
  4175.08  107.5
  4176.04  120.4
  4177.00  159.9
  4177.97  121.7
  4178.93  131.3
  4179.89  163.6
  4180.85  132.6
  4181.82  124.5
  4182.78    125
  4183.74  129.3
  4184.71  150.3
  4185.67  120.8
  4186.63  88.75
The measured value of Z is 4015.73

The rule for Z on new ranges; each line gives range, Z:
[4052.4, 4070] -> 4061.30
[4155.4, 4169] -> 4162.60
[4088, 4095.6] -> 4089.45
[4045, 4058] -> 4051.96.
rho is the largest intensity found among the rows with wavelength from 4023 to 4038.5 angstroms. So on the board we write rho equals 142.8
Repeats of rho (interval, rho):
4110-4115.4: 137.2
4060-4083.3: 141.7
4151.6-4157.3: 125.2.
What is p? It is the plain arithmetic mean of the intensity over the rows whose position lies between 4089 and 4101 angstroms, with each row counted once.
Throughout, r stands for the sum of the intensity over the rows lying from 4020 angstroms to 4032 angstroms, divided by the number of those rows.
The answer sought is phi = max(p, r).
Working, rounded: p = 113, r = 104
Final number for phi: 113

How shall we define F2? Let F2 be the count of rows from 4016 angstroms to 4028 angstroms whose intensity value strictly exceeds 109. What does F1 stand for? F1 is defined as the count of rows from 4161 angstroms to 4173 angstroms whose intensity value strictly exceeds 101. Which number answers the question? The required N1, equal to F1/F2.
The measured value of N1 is 1.5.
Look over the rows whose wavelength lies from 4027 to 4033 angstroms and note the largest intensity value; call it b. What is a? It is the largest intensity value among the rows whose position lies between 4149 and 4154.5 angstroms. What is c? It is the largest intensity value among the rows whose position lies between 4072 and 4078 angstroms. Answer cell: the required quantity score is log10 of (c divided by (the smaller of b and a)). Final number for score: 0.00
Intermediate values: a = 133.4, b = 130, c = 128.9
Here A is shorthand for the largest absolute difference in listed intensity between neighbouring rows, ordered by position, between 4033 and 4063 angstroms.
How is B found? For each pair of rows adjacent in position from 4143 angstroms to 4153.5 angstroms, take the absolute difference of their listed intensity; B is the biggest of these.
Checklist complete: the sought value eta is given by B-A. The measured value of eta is -13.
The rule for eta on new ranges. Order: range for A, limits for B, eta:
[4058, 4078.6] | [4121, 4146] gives 16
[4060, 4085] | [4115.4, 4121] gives -23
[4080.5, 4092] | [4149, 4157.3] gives -24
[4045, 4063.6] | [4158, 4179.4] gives -19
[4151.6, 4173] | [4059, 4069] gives 16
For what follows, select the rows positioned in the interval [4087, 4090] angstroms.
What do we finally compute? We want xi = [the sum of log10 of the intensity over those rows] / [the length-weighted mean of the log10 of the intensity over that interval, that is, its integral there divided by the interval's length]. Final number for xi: 2.996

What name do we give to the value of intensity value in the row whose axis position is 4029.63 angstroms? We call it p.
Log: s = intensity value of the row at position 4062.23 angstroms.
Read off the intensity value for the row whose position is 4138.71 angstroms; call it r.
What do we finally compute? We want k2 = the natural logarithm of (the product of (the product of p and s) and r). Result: 13.78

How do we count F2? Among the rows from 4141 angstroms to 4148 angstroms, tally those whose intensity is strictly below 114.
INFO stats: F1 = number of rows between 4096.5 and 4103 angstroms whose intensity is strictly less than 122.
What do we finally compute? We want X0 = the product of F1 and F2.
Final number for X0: 28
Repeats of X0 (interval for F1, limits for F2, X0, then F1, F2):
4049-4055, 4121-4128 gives 6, 6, 1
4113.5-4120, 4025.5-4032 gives 24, 6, 4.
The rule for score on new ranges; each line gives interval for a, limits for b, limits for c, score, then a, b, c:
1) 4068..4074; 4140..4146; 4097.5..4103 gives 0.01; 113.6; 141.4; 117.2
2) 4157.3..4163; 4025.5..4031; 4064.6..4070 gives -0.10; 154.6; 130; 103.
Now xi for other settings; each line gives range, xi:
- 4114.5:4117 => 3.012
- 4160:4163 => 2.995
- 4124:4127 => 2.999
